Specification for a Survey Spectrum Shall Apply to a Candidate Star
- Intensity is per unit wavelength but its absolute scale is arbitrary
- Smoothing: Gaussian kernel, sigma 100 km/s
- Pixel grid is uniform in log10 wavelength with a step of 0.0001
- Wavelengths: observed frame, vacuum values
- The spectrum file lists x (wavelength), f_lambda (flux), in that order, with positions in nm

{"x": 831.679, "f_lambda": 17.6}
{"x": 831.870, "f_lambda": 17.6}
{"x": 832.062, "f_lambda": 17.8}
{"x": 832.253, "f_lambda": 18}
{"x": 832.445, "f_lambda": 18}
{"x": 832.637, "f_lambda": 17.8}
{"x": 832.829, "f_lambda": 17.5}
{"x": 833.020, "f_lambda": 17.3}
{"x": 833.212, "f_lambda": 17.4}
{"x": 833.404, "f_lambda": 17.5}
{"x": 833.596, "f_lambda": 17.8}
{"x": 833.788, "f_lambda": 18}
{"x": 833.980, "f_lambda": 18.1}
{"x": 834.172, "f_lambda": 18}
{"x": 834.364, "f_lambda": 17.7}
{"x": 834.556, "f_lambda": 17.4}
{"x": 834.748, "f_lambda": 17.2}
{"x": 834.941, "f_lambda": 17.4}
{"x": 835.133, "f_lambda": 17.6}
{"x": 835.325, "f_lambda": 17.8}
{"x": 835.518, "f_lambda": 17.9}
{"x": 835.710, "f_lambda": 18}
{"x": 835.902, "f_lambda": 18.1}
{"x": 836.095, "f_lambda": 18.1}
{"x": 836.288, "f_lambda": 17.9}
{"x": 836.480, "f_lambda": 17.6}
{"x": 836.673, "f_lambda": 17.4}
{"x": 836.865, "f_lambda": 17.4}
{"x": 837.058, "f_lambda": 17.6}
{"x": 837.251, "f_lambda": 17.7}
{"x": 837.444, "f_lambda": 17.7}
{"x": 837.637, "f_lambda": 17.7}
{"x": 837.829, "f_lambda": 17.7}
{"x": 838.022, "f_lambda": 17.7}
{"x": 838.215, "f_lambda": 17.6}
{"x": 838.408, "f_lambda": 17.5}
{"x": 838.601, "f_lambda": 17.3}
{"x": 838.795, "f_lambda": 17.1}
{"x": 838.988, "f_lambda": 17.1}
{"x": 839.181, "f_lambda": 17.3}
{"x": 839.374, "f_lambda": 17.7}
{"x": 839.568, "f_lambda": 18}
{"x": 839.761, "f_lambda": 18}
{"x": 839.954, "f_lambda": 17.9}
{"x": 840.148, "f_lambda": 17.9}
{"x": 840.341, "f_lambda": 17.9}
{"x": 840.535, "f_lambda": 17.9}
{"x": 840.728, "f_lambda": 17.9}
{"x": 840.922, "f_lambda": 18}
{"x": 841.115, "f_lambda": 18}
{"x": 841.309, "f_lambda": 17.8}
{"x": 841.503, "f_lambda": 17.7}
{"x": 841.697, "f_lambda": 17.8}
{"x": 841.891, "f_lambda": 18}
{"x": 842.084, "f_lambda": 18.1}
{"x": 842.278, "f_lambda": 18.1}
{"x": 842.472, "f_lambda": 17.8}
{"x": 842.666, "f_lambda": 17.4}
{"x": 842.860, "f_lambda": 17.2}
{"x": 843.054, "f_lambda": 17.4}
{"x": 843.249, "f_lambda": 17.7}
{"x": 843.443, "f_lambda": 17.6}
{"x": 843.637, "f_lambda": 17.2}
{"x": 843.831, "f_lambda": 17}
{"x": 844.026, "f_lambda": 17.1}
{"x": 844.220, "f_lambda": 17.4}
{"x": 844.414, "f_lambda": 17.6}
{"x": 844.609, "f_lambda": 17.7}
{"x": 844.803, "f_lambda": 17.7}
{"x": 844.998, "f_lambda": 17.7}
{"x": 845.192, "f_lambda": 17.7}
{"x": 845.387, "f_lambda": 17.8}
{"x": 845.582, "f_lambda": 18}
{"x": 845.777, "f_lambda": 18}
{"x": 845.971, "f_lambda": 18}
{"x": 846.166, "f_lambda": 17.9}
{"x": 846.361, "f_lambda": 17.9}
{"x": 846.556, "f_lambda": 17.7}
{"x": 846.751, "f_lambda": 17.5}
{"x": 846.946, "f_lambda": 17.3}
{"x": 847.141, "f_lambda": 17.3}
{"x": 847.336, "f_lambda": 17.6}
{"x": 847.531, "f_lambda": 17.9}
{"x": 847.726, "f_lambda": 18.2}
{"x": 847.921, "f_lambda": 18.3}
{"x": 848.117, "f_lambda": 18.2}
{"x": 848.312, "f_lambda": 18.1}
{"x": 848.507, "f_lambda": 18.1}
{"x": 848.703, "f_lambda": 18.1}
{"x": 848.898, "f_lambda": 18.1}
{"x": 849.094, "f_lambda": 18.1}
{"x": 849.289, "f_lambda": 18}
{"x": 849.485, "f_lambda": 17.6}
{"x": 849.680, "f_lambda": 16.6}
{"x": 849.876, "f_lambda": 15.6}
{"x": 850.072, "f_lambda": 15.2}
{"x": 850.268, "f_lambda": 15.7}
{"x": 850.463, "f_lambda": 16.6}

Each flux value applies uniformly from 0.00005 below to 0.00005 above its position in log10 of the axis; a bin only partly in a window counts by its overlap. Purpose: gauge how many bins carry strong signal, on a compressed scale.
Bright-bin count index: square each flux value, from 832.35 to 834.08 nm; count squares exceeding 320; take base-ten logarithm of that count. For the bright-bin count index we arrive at 0.48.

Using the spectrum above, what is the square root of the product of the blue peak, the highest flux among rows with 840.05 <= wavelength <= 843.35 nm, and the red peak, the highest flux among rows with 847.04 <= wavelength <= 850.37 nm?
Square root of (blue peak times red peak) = 18.2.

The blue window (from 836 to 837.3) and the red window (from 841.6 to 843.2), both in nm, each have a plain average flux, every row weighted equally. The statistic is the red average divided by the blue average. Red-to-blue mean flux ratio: 1.00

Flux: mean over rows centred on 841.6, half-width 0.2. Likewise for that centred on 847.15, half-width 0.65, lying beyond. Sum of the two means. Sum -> 35.4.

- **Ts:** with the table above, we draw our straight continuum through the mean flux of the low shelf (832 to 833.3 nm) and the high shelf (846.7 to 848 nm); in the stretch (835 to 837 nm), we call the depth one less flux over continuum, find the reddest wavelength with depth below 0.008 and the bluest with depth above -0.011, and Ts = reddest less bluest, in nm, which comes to 1.35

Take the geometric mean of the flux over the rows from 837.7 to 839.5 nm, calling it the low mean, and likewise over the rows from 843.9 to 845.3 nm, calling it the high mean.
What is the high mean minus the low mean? 0.11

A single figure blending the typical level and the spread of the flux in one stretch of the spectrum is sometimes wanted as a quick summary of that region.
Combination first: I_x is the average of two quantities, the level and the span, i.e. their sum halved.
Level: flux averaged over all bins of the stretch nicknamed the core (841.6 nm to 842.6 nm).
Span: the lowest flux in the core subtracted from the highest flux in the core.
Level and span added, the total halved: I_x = 9.13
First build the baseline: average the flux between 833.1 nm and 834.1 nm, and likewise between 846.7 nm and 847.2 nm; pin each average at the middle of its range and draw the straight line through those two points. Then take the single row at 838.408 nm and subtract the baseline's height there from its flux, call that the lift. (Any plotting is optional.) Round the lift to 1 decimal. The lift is -0.1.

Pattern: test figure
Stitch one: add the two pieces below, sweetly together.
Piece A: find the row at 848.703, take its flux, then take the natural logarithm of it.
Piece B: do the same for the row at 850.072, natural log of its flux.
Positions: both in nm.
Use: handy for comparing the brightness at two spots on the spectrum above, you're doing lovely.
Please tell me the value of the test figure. 5.62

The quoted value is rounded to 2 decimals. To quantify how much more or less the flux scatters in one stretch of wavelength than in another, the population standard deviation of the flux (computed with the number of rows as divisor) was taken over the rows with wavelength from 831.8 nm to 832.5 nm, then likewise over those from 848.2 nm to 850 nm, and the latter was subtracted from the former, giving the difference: -0.68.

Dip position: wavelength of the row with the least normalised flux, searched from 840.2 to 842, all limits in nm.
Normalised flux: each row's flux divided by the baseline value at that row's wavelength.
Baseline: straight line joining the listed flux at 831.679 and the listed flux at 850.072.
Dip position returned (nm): 841.503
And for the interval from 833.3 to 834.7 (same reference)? 833.404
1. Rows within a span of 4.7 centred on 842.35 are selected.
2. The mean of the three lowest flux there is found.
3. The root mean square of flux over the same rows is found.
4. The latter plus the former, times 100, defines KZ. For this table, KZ 3478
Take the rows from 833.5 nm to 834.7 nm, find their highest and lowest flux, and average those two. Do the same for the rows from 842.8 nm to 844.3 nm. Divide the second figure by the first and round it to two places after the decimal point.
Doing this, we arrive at 0.98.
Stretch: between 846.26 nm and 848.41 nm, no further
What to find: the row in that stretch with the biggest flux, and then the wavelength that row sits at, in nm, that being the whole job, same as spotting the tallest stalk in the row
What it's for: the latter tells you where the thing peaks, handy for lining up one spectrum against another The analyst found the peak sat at 847.921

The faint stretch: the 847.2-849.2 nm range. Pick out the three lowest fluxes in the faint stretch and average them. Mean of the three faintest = 17.9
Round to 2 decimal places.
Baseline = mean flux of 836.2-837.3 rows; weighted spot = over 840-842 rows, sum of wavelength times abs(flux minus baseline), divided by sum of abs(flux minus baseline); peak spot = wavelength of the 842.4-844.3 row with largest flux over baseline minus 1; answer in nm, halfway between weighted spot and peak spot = 841.73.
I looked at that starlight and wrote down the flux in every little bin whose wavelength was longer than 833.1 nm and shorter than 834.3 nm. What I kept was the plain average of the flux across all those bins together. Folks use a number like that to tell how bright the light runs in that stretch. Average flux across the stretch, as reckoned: 17.8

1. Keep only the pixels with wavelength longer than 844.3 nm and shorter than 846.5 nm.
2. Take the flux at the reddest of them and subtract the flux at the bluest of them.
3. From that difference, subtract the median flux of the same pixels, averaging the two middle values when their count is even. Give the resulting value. -17.5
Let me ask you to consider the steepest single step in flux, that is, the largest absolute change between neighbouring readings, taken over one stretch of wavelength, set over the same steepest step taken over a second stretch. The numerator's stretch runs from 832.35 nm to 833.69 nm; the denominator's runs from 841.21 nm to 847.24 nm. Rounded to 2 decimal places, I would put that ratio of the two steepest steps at 0.75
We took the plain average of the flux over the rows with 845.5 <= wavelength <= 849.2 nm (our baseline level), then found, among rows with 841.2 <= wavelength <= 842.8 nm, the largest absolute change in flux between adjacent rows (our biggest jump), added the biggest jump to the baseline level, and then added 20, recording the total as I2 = 38.31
